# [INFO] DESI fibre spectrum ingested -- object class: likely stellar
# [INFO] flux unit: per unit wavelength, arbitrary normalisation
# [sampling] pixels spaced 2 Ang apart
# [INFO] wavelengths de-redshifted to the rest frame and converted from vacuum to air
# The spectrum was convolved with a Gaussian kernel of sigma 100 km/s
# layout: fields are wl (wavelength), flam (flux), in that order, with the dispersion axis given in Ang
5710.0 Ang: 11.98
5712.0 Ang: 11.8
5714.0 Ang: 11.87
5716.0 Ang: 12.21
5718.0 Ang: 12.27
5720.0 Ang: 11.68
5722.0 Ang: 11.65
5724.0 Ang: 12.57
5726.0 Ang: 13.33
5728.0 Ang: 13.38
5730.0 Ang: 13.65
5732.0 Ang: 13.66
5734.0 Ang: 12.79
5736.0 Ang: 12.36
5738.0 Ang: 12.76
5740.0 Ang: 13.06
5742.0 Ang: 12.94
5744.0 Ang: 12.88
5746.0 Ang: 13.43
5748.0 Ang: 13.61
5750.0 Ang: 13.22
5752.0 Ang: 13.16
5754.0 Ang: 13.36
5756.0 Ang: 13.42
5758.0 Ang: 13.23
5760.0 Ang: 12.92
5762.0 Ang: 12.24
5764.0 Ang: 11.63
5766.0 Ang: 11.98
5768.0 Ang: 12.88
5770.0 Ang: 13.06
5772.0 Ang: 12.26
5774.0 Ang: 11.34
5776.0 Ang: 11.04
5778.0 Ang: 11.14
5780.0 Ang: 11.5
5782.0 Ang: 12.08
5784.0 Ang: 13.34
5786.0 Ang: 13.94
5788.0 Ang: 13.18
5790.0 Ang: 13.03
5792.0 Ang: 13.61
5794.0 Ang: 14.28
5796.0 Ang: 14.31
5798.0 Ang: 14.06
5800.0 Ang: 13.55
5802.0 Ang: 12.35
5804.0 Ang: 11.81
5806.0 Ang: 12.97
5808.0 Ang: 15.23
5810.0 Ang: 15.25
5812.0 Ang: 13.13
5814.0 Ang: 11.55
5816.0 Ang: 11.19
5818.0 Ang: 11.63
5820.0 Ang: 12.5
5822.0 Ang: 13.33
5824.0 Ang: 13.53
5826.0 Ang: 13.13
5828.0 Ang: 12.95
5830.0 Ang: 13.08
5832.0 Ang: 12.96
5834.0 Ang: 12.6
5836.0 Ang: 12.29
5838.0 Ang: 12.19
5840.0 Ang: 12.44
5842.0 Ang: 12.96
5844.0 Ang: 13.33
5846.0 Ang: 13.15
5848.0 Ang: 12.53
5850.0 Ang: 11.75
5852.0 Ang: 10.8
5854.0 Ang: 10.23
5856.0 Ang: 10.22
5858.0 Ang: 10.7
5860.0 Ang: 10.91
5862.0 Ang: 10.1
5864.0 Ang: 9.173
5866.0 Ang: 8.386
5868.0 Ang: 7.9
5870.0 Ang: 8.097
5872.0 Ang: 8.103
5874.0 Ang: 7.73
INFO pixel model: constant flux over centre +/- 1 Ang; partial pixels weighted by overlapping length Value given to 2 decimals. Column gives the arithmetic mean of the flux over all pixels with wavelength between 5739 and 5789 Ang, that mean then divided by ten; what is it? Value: 1.27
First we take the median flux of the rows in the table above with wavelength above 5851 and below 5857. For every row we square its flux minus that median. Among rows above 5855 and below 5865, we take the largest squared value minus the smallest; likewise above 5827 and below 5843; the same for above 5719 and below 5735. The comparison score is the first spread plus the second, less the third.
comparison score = -4.4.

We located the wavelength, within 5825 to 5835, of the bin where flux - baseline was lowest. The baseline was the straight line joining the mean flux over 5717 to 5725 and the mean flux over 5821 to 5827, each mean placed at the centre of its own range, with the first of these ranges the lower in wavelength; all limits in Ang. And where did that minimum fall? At 5834.0 Ang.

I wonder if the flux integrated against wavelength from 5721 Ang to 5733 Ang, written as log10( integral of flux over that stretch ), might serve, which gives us 2.19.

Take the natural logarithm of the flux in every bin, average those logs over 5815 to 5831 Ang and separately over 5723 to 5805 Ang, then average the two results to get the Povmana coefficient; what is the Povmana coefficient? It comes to 2.55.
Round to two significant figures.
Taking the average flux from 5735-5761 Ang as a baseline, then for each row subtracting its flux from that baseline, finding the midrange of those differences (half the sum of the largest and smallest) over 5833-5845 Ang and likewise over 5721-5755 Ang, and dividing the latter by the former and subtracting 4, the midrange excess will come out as -2.7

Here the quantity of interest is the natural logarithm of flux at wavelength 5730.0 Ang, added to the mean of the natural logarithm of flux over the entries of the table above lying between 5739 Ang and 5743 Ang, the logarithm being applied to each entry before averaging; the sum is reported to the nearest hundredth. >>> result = 5.18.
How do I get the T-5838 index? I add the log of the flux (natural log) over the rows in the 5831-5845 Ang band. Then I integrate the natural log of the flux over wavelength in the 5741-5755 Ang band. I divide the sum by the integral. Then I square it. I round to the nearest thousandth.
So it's 0.242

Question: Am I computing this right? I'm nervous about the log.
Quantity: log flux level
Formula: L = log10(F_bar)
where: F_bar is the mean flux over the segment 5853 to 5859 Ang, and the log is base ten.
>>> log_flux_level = 1.02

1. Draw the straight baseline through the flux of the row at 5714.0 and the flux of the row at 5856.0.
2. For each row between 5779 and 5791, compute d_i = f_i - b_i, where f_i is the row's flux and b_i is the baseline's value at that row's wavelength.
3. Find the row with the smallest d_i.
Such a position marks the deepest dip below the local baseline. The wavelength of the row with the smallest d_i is 5780.0 Ang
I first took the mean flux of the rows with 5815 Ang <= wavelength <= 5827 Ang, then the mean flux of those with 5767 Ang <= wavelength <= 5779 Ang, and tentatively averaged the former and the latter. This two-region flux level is 12.3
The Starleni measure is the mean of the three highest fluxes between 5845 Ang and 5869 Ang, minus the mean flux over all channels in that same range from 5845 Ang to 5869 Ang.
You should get 1.99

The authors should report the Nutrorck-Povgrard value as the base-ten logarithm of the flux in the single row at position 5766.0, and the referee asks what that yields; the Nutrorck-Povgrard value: 1.078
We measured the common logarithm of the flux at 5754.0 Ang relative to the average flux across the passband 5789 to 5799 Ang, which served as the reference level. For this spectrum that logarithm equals -0.02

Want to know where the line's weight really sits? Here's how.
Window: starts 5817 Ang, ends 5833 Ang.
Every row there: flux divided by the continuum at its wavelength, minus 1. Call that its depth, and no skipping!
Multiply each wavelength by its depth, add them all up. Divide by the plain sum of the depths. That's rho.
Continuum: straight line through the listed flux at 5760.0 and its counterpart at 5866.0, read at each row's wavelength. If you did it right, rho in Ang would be 5825.9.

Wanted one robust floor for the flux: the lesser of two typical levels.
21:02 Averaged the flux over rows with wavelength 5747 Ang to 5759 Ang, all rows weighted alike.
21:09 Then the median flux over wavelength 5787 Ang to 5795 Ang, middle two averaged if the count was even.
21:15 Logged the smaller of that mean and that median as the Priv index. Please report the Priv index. 13.3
